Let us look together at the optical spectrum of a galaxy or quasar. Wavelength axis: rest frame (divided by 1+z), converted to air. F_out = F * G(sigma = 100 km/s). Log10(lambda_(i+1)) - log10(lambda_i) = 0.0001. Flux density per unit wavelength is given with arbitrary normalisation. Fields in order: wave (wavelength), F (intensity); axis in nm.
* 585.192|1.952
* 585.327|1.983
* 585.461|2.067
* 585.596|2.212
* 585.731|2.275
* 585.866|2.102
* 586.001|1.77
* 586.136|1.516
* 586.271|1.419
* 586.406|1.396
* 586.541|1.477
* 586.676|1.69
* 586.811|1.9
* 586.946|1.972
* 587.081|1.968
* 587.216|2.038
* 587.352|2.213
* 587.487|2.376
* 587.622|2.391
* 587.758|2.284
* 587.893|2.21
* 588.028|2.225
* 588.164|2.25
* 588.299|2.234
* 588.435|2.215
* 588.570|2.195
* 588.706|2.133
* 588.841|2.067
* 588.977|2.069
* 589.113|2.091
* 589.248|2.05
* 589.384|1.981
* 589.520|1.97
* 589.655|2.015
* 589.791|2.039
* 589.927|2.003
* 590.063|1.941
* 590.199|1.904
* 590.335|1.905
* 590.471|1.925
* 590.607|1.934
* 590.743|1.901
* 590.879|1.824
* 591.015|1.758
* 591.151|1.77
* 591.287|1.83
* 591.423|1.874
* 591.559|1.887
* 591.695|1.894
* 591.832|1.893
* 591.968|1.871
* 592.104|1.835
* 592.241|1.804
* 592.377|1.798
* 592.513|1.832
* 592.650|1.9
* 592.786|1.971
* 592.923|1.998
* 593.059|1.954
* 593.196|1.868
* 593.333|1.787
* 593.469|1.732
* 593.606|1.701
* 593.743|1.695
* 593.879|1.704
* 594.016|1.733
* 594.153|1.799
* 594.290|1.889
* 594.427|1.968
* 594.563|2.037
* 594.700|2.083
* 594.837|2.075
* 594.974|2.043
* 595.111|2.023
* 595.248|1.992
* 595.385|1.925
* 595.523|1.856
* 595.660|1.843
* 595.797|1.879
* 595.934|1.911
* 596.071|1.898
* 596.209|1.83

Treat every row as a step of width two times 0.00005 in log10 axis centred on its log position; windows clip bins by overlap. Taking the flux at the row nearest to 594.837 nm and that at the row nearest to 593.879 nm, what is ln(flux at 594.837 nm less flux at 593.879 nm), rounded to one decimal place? -1.0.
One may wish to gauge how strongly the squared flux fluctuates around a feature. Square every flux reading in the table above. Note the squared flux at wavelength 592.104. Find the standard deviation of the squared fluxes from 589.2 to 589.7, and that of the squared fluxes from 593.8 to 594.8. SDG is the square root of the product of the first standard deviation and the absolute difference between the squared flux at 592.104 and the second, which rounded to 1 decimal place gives 0.6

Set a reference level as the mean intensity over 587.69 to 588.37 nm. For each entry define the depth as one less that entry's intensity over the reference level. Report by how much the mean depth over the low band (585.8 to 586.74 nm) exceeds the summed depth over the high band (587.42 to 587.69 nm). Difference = 0.40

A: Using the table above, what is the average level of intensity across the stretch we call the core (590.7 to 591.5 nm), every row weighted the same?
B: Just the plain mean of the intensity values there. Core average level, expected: 1.83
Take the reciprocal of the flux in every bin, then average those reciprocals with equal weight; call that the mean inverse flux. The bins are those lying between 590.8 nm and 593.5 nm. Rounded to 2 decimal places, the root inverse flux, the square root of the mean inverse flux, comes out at 0.73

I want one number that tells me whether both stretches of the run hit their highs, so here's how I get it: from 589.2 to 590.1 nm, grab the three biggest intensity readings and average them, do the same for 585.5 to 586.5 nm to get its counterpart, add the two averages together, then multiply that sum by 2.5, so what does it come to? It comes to 10.6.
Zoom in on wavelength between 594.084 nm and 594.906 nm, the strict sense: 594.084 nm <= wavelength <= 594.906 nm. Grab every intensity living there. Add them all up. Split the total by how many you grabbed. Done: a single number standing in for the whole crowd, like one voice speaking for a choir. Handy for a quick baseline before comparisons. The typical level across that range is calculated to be 1.98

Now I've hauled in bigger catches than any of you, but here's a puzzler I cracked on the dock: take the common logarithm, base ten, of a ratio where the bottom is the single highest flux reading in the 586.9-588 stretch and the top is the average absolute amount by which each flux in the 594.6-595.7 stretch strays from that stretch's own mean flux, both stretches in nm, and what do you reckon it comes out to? -1.48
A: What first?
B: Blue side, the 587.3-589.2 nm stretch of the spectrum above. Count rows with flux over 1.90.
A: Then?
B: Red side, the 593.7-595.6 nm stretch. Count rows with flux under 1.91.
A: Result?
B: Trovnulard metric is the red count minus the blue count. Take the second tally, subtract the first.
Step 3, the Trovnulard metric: -8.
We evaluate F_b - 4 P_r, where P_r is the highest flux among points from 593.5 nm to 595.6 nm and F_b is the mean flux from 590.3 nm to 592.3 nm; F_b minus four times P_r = -6.47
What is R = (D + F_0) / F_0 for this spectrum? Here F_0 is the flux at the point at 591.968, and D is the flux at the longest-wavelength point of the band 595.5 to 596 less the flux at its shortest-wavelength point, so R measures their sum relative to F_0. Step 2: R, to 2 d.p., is 1.03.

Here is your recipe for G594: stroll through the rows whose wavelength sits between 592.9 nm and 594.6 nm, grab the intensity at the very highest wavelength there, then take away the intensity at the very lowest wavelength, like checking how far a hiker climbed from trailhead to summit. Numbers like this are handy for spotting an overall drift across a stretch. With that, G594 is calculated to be 0.04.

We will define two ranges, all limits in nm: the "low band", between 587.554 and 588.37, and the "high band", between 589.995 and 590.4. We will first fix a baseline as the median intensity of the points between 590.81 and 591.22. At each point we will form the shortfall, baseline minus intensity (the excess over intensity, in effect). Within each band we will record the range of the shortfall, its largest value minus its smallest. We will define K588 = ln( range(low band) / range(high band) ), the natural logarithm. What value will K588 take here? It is 1.6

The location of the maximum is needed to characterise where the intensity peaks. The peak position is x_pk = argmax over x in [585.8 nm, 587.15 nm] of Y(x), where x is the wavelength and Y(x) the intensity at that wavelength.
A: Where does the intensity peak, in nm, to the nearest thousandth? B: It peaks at 585.866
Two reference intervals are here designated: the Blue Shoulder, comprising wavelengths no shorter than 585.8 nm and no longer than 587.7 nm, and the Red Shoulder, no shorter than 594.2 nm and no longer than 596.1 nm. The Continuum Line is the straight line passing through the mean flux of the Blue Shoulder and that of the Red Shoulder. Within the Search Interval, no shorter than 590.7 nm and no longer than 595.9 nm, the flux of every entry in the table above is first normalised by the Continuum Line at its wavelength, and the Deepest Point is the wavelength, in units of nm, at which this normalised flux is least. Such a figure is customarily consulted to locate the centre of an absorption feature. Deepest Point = 593.743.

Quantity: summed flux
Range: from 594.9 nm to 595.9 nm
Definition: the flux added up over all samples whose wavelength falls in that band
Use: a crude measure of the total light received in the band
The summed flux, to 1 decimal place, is 13.6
